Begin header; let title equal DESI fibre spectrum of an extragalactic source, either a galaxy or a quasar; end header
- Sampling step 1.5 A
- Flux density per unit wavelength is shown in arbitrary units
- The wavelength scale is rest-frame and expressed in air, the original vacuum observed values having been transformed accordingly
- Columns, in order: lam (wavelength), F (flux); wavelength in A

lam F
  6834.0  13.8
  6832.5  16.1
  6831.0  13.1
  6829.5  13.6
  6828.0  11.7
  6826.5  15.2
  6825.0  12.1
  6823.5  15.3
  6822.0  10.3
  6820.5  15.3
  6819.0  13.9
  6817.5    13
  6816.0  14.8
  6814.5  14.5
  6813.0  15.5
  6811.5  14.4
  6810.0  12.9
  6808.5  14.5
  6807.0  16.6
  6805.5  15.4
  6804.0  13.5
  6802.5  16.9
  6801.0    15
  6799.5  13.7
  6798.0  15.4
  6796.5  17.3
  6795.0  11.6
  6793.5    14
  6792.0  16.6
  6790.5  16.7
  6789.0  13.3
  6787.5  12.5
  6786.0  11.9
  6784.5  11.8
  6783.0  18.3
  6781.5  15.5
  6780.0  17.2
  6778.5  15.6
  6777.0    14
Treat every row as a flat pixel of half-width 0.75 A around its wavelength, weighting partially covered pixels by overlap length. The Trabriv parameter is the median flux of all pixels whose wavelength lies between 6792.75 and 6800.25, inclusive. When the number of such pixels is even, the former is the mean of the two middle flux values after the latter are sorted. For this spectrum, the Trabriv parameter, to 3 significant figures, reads 14.0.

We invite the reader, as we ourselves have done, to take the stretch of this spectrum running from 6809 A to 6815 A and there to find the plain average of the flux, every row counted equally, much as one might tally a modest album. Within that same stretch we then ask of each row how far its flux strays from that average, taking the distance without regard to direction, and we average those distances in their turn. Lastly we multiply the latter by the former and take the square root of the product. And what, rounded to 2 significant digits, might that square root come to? 3.2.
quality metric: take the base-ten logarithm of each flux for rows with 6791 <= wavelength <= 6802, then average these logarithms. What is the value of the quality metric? 1.17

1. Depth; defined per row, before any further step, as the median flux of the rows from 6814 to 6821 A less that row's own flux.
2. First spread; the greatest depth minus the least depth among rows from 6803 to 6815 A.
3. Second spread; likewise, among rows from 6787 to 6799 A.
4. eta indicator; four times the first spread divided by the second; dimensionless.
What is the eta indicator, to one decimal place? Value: 2.6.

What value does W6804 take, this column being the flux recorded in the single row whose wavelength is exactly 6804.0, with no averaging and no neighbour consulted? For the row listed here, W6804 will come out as 13.5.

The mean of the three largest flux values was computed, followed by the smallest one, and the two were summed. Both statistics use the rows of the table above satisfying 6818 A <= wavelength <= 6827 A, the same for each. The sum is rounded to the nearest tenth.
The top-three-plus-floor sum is 25.6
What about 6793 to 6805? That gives 28.1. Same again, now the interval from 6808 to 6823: 25.5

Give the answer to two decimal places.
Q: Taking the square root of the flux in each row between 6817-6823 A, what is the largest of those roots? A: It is 3.91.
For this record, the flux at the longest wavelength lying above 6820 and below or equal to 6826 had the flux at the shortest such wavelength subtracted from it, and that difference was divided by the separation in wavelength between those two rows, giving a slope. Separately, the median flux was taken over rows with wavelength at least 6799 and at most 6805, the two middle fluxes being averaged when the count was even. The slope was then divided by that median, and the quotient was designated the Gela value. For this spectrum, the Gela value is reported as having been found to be -0.050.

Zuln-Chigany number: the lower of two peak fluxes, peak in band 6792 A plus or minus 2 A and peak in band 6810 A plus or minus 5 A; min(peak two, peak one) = 16.6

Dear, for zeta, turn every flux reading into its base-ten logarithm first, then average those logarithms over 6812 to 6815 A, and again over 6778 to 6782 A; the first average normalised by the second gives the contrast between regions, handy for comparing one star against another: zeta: 0.97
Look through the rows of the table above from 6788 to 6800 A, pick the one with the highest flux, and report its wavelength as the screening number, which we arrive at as 6796.5 A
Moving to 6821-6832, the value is 6823.5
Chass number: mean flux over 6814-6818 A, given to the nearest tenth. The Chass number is 14.1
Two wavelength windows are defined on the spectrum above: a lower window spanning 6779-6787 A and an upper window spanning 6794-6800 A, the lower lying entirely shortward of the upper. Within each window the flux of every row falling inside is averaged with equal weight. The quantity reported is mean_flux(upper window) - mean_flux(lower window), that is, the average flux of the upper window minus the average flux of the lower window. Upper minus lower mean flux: -0.4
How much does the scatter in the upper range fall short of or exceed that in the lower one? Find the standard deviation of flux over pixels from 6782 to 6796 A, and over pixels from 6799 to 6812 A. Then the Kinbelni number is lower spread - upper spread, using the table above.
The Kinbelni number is 1.1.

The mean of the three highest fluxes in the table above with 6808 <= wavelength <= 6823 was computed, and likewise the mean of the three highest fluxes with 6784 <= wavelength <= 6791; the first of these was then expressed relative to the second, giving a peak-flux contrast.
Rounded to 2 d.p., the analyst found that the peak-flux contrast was 1.07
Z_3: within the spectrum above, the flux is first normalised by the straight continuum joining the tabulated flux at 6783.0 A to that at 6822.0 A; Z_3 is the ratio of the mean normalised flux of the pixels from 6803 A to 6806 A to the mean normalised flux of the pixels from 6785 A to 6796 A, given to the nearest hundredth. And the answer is 1.27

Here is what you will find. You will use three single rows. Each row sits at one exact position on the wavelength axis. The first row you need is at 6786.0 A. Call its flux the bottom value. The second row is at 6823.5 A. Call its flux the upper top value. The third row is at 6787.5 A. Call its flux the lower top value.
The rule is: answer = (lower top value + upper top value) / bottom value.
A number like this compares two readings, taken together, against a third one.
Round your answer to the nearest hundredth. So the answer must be 2.34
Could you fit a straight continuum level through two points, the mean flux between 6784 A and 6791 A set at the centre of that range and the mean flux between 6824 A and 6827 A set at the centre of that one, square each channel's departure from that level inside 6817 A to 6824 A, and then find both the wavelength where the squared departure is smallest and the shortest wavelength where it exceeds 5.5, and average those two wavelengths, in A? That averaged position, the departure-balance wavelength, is 6820.5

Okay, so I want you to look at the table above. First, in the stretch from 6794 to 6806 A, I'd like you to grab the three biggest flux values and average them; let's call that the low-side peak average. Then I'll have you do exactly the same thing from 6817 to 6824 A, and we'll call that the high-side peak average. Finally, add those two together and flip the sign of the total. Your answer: -31.4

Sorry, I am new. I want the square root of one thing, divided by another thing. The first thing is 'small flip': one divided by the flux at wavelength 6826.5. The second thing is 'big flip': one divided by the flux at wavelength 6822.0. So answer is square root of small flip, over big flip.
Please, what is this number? 2.64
